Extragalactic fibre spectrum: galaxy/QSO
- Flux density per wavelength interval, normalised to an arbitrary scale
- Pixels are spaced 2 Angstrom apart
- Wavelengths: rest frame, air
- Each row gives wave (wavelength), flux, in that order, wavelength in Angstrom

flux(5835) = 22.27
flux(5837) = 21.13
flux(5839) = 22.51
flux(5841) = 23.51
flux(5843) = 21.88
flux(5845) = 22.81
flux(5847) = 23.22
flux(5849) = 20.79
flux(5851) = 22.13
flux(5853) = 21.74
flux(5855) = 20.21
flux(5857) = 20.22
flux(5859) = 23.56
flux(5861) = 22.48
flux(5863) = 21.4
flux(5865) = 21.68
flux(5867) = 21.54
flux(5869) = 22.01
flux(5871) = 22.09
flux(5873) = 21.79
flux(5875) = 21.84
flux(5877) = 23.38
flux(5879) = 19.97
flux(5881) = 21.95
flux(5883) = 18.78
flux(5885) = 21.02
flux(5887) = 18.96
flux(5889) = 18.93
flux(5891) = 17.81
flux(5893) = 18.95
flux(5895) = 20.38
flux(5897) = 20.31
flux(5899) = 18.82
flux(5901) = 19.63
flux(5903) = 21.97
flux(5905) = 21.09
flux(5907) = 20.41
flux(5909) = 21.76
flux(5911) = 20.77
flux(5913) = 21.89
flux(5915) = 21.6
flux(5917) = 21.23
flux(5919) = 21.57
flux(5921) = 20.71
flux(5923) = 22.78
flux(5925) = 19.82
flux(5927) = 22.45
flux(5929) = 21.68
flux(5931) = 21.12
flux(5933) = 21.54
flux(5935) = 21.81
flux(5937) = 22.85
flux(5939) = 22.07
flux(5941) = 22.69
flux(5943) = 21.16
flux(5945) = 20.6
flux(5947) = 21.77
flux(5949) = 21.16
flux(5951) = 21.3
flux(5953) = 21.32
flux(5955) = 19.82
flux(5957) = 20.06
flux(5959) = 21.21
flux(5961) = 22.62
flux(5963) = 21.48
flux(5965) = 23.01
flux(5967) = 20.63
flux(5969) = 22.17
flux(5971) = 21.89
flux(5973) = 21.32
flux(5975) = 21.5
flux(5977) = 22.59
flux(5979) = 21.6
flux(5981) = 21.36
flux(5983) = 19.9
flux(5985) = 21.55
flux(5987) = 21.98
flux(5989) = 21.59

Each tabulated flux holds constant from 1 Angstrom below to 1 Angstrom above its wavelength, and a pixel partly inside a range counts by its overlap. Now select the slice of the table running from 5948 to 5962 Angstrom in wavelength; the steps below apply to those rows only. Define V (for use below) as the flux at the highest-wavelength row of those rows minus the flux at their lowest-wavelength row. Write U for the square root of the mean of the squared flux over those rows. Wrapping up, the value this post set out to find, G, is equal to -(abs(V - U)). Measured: -19.6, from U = 21.1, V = 1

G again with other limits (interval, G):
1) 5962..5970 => -21.2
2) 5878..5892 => -21.8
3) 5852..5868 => -21.8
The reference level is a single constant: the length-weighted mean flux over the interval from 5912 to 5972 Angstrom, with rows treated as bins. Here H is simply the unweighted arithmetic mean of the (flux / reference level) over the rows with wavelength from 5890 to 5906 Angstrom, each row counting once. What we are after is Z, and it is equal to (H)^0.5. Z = 0.96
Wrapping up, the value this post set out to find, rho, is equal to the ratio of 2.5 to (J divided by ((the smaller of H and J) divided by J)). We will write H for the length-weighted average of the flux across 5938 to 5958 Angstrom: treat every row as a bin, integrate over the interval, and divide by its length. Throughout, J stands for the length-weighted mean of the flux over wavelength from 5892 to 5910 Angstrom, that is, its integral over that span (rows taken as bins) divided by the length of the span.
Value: 0.123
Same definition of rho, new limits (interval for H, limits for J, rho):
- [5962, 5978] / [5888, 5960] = 0.119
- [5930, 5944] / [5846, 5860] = 0.115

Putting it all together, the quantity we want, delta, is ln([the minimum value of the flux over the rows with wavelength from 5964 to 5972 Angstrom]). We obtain 3.03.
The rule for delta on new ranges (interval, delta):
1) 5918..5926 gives 2.99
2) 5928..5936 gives 3.05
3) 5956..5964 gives 3.00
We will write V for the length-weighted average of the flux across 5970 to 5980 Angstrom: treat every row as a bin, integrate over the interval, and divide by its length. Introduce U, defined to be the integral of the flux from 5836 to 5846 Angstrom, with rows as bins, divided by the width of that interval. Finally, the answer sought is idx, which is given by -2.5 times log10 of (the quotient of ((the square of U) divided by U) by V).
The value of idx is -0.03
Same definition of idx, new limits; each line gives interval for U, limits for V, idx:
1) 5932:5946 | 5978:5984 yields -0.04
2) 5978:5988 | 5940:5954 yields 0.01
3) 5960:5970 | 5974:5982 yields -0.01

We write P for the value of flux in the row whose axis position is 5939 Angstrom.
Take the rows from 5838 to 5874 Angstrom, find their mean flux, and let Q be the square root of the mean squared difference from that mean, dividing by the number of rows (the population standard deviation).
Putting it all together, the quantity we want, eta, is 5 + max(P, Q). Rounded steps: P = 22.07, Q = 0.94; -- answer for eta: 27.1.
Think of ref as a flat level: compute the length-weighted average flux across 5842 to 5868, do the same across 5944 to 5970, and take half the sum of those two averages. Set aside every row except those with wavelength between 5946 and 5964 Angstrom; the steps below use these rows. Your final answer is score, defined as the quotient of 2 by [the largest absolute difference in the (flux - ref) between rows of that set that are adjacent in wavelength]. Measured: 1.3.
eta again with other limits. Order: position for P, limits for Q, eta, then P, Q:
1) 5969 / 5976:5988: 27.2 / 22.17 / 0.82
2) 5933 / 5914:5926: 26.5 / 21.54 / 0.90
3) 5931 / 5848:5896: 26.1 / 21.12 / 1.47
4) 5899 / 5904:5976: 23.8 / 18.82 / 0.80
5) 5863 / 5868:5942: 26.4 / 21.4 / 1.33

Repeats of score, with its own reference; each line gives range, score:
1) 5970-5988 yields 1.2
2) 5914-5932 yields 0.7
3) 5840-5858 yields 0.8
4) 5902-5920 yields 1.5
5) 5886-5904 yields 0.9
